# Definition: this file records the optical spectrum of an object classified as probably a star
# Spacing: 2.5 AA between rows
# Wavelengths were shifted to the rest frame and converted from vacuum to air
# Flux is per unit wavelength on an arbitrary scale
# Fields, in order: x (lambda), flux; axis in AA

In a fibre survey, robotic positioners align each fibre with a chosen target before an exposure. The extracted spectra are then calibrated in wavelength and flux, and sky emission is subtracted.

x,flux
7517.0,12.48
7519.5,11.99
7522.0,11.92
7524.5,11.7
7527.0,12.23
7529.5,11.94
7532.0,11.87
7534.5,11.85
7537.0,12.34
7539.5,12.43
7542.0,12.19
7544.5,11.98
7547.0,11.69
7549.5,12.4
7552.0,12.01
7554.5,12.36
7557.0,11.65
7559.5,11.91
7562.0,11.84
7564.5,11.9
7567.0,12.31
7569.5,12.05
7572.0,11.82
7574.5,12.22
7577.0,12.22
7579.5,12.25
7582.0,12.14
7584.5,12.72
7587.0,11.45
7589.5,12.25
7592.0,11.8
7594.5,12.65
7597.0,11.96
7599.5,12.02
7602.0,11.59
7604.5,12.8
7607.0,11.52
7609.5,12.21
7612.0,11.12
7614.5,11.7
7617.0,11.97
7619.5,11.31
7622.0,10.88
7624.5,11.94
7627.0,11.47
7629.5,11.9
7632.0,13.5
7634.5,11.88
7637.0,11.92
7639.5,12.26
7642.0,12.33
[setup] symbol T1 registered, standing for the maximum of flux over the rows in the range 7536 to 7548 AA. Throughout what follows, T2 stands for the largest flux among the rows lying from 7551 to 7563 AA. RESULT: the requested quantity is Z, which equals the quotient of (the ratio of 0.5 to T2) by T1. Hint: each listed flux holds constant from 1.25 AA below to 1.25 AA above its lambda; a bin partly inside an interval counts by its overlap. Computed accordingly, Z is 0.0033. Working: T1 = 12.43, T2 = 12.36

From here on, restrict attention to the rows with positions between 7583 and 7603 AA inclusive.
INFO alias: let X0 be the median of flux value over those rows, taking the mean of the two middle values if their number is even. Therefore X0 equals 11.99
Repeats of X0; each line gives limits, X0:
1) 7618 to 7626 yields 11.31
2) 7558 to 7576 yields 11.91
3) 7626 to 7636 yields 11.89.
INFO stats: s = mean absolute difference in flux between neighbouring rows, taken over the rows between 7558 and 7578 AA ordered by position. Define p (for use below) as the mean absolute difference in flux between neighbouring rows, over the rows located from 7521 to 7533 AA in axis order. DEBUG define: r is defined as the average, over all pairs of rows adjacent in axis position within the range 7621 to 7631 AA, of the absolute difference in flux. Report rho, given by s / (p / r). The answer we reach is 0.481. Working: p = 0.28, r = 0.65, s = 0.20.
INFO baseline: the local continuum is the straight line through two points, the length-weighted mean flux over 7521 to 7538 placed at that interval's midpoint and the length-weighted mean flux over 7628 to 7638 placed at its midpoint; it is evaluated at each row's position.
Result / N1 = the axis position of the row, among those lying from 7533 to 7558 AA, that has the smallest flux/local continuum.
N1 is 7557.0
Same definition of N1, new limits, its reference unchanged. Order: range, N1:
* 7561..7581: 7572.0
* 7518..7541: 7524.5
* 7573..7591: 7587.0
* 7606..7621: 7612.0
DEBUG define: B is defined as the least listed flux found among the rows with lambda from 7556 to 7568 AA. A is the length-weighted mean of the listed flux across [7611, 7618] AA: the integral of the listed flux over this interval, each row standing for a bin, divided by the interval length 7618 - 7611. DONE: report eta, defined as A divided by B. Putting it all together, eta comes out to 1.00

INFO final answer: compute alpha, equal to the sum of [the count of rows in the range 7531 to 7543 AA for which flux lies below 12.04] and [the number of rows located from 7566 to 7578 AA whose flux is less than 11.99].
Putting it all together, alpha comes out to 3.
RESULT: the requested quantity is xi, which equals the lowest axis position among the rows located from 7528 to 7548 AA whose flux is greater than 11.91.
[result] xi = 7529.5 AA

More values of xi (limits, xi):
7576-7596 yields 7577.0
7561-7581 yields 7567.0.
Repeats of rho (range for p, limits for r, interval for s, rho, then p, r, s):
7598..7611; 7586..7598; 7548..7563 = 0.275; 0.90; 0.70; 0.36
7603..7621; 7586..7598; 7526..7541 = 0.176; 0.76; 0.70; 0.19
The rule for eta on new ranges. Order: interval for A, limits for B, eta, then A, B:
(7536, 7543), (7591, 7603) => 1.06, 12.3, 11.59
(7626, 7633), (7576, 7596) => 1.07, 12.3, 11.45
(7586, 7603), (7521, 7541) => 1.02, 12.0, 11.7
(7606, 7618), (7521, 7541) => 1.00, 11.7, 11.7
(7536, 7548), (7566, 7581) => 1.03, 12.1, 11.82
